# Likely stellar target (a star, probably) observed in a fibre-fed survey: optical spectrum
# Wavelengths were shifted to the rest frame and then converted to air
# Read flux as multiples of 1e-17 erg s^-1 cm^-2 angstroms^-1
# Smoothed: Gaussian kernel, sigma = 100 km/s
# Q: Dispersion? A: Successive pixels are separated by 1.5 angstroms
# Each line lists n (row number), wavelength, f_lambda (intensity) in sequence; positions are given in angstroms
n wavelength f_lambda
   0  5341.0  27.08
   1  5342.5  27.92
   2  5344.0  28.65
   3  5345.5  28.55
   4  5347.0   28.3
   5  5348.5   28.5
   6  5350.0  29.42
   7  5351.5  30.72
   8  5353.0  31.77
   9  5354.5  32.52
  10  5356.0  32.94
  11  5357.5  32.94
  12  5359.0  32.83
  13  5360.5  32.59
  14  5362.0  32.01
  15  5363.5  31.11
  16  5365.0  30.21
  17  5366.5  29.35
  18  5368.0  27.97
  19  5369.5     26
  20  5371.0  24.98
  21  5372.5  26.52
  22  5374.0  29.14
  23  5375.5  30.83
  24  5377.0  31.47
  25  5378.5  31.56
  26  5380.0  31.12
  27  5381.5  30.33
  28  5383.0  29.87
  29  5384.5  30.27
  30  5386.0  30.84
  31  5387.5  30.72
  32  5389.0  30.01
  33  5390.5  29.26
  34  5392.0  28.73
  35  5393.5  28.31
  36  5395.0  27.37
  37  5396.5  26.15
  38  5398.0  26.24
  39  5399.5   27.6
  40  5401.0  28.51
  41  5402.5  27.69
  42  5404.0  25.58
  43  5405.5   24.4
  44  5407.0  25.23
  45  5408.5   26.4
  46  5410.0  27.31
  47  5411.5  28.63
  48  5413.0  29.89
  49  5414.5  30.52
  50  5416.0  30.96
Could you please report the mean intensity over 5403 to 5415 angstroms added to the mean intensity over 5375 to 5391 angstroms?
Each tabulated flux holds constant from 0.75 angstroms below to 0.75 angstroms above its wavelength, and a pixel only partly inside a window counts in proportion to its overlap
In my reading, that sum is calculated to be 57.8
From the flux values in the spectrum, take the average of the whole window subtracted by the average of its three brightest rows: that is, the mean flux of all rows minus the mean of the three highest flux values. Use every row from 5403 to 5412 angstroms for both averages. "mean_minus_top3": -1.2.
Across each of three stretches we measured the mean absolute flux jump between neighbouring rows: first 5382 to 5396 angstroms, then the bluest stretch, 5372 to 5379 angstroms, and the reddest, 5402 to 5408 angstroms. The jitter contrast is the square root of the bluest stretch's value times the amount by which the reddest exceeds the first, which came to 1.0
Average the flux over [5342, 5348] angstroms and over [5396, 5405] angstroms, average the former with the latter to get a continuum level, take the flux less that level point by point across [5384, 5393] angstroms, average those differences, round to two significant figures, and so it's 2.3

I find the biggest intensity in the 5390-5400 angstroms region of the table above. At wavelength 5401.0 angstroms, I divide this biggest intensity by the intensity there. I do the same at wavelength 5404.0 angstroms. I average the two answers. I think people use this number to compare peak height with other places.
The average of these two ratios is 1.09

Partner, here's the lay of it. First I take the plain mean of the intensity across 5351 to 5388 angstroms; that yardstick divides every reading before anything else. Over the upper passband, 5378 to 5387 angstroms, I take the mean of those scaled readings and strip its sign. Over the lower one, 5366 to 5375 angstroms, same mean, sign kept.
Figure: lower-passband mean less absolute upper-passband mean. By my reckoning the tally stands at -0.11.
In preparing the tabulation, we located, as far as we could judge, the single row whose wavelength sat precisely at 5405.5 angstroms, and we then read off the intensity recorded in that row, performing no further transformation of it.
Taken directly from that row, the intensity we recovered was 24.4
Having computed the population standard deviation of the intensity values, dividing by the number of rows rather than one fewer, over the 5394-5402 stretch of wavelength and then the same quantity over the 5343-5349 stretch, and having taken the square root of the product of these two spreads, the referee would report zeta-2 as 0.3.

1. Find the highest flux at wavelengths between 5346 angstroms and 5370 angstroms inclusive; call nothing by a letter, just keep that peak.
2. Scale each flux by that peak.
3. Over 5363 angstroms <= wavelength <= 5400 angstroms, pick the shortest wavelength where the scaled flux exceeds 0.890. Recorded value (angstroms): 5363.5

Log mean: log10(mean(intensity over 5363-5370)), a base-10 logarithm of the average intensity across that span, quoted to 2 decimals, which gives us 1.46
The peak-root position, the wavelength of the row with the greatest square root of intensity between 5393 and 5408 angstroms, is 5401.0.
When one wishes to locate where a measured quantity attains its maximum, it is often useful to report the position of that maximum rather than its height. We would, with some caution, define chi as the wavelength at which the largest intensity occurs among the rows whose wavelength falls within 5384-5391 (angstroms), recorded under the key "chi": 5386.0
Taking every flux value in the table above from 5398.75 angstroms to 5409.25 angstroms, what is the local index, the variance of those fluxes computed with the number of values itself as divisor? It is 1.9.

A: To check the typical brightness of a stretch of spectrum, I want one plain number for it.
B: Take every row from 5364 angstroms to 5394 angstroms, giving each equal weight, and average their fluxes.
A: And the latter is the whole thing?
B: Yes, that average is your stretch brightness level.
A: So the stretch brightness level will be 29.4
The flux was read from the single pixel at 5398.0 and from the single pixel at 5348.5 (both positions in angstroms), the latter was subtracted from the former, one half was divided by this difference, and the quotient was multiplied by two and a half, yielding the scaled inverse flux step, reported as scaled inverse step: -0.6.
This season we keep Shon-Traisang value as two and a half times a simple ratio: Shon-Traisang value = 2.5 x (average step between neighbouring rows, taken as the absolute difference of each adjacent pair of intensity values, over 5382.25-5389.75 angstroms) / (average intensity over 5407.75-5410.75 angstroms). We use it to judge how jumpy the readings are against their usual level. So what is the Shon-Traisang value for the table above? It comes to 0.042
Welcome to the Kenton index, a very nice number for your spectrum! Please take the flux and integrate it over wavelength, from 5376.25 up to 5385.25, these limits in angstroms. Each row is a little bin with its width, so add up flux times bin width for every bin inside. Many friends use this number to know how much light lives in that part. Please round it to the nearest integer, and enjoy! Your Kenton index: 277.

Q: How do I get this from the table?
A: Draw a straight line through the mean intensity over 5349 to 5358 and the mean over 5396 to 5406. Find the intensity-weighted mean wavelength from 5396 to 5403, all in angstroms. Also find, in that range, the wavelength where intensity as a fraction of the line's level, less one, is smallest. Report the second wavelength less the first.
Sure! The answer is -3.1 angstroms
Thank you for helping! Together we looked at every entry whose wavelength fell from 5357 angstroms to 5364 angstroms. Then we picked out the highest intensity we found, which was 32.94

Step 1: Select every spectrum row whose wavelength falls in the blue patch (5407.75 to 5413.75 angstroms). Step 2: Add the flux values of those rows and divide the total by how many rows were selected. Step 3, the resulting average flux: 28.1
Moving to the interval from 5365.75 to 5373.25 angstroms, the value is 27.0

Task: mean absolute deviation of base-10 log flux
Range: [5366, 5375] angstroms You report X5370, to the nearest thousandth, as 0.024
